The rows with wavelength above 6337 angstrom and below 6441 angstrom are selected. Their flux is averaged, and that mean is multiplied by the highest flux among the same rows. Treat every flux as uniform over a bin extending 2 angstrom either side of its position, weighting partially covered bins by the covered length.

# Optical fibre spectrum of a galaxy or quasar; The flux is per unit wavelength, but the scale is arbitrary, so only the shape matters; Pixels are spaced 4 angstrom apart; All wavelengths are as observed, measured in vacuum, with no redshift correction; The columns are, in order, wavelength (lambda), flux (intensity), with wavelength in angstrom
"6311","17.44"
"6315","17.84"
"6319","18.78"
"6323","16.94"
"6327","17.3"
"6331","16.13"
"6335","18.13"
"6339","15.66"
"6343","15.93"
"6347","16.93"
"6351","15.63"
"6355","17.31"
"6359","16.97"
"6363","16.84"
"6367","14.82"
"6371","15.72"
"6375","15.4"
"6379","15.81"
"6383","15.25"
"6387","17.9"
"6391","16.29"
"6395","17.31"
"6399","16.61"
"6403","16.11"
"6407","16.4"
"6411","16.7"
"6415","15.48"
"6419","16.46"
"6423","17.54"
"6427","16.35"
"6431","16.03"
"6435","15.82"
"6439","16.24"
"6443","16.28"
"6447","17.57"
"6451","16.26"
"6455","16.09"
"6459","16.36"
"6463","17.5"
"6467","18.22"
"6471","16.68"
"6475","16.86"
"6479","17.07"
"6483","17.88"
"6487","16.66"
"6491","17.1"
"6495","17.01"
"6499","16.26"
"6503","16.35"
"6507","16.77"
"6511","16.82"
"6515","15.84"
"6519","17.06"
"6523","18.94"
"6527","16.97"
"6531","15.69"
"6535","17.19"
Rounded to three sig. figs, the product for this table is 292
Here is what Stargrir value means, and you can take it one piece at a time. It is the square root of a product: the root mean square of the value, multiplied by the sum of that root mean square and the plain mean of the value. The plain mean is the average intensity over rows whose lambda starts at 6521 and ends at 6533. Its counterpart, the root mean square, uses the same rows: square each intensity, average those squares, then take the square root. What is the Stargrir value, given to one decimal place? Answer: 24.4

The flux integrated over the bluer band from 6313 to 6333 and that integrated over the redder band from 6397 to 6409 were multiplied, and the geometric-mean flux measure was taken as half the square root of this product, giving 131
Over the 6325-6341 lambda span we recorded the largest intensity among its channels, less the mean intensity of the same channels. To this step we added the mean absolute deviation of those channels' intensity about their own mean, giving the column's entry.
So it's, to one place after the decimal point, 2.2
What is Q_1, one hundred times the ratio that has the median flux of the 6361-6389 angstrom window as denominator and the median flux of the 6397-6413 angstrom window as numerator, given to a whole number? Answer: 105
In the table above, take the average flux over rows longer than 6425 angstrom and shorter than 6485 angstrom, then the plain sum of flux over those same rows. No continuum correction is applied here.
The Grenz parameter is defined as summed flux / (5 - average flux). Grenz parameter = -21.4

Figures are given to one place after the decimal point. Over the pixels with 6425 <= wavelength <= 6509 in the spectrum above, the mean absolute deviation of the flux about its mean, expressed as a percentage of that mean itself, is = 3.1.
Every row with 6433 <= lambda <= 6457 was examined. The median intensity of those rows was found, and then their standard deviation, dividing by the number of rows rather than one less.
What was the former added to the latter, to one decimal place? 16.8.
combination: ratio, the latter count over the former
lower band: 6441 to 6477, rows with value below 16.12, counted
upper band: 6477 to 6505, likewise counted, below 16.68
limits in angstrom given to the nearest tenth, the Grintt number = 3.0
